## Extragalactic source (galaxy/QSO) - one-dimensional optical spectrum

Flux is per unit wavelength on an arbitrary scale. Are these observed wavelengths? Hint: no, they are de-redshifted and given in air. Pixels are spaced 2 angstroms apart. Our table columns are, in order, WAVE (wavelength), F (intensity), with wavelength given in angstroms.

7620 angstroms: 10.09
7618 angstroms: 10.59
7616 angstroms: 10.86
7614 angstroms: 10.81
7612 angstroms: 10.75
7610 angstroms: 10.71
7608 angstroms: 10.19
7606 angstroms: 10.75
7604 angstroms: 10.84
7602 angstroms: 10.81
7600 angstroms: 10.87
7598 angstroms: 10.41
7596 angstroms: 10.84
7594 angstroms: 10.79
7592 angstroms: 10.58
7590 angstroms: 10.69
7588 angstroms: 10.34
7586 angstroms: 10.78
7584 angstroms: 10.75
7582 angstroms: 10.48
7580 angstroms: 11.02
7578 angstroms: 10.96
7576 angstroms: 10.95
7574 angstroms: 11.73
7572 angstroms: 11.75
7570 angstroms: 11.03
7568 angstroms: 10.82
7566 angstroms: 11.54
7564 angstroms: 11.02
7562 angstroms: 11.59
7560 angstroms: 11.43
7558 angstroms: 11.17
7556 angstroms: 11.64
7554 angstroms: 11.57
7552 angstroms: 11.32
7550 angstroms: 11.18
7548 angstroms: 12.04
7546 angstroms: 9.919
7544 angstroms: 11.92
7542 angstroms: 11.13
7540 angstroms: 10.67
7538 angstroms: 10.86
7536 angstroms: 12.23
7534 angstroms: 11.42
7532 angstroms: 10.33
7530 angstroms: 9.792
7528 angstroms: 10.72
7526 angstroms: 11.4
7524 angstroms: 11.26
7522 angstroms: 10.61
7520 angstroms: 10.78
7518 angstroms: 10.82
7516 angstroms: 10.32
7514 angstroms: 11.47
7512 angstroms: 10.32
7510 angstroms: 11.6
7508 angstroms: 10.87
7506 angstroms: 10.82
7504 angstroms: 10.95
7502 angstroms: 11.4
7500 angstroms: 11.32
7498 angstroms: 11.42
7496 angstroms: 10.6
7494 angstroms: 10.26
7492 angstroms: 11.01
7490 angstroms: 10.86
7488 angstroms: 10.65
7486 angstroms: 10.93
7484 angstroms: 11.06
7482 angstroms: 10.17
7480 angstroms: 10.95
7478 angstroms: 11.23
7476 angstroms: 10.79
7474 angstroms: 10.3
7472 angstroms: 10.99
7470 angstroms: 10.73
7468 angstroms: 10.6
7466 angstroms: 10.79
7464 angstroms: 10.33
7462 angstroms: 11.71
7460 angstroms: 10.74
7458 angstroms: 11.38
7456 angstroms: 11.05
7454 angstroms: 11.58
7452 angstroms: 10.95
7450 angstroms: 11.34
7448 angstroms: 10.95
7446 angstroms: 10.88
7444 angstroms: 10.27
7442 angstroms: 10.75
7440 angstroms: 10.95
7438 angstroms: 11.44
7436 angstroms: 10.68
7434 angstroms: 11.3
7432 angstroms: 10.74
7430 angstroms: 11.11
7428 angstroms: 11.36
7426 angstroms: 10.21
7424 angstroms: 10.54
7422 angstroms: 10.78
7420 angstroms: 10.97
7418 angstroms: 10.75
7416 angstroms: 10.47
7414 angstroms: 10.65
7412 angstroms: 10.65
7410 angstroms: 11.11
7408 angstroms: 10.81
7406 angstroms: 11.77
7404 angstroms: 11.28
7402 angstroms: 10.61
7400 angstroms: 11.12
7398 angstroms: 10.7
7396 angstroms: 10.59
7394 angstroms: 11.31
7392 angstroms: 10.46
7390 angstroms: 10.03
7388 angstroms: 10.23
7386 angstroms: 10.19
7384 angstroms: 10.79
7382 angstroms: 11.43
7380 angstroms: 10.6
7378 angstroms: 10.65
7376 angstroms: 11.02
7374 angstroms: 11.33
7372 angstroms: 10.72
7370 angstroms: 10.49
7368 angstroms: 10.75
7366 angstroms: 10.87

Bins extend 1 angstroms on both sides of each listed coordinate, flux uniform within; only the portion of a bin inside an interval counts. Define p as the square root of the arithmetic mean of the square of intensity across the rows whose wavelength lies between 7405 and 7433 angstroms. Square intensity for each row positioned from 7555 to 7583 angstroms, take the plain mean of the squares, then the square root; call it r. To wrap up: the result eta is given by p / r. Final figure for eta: 0.97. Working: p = 10.9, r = 11.23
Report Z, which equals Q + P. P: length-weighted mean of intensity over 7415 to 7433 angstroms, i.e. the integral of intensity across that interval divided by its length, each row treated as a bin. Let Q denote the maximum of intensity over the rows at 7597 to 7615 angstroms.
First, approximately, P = 10.8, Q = 10.87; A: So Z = 21.64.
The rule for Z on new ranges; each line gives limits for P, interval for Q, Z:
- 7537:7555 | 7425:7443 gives 22.62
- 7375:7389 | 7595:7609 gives 21.57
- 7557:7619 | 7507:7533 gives 22.50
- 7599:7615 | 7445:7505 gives 22.43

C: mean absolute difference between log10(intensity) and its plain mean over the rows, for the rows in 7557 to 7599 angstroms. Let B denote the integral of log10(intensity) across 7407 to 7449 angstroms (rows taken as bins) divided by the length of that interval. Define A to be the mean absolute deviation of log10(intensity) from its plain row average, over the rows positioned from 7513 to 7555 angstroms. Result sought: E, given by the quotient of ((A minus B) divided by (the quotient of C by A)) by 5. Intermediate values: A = 0.021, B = 1.03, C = 0.0128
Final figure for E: -0.33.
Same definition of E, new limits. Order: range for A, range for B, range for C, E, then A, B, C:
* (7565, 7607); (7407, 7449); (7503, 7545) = -0.12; 0.010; 1.03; 0.0176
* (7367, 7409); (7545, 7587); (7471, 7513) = -0.24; 0.014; 1.05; 0.0121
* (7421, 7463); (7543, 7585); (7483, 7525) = -0.22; 0.013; 1.05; 0.0122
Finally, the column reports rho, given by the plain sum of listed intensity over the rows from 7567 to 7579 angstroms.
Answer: 67.2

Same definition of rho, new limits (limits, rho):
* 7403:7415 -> 66.3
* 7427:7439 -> 66.6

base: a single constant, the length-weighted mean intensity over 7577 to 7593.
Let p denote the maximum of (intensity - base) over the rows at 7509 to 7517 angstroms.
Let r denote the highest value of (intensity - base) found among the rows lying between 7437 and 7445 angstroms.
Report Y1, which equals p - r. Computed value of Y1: 0.16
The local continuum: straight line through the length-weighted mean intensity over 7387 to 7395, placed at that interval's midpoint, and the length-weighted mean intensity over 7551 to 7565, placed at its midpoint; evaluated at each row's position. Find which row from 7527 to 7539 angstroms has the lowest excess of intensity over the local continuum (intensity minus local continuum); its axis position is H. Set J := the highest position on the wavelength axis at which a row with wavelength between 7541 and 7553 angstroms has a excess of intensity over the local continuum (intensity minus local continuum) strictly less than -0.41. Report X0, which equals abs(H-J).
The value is 16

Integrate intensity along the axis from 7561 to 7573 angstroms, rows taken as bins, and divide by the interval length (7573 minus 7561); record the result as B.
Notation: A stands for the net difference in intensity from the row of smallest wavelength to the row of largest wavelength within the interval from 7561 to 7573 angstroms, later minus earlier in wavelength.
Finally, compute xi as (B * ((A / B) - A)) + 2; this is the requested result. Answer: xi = 0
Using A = 0.16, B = 11.3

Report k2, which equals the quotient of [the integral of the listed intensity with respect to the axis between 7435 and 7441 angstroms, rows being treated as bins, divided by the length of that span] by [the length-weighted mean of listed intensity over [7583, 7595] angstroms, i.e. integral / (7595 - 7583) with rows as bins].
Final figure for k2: 1.03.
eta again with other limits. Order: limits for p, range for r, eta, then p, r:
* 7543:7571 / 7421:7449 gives 1.04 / 11.3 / 10.86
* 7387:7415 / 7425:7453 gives 0.99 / 10.8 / 10.93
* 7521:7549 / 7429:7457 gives 1.00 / 11.0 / 11.00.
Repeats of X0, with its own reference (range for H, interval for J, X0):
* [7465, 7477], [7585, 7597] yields 122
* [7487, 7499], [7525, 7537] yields 38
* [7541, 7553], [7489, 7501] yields 50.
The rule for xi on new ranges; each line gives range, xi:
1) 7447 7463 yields -6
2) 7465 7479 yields -2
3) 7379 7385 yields 0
